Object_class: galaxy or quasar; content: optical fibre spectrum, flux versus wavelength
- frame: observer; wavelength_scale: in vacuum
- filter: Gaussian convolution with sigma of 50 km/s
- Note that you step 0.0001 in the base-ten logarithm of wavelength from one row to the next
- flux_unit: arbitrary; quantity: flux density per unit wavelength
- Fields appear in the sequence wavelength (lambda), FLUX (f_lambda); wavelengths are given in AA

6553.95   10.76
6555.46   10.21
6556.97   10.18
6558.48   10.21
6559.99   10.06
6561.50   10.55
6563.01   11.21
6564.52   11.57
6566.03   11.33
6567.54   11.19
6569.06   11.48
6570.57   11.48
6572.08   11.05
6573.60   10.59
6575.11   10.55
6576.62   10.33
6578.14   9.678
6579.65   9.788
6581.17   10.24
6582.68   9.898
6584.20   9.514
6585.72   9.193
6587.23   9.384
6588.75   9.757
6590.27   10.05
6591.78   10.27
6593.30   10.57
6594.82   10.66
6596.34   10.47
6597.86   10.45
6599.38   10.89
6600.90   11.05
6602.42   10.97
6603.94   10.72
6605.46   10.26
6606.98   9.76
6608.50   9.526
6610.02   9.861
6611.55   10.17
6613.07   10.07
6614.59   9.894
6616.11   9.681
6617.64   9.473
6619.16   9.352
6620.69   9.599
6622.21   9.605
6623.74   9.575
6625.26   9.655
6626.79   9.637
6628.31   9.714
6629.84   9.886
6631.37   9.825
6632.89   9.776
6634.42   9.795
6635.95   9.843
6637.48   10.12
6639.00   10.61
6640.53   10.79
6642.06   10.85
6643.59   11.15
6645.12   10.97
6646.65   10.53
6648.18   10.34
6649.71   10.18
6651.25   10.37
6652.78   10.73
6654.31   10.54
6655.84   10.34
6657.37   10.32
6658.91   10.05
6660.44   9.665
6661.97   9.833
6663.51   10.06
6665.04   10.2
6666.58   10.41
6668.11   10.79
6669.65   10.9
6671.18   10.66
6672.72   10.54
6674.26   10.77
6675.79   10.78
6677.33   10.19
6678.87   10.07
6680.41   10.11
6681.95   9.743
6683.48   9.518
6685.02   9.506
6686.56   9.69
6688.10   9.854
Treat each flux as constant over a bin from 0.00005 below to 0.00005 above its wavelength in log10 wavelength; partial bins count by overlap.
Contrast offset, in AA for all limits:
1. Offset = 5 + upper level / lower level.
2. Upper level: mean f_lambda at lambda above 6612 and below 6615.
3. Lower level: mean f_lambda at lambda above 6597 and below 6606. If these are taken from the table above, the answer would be 5.93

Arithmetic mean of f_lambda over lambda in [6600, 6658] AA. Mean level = 10.1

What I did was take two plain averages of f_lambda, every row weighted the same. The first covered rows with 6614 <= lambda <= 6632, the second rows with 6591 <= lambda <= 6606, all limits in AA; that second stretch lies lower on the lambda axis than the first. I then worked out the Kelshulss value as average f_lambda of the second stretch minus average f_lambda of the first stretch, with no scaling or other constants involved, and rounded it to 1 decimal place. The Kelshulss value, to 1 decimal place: 1.0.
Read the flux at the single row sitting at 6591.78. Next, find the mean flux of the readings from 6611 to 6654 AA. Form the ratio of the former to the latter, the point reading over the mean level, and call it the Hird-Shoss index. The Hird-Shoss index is 1.02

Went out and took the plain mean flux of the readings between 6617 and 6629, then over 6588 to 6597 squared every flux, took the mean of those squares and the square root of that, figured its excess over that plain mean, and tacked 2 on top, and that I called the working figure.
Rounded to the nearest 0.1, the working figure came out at 2.7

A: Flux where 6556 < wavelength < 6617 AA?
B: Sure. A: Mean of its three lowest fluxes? 9.4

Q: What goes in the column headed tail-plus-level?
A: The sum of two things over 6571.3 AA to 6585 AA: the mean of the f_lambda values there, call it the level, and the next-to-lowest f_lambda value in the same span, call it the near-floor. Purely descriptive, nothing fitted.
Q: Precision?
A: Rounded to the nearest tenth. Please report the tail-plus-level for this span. 19.9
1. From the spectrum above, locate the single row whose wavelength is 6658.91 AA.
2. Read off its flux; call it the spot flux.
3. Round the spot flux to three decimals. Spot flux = 10.050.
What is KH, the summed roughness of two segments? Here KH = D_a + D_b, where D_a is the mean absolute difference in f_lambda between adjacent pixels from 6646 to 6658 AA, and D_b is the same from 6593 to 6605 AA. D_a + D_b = 0.36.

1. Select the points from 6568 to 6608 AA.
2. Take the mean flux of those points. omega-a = 10.35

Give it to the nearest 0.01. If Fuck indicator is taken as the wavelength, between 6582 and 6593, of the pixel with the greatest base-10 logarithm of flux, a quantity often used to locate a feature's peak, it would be 6591.78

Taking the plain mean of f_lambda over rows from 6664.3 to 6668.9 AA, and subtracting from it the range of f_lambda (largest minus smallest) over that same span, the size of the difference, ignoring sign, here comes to 9.9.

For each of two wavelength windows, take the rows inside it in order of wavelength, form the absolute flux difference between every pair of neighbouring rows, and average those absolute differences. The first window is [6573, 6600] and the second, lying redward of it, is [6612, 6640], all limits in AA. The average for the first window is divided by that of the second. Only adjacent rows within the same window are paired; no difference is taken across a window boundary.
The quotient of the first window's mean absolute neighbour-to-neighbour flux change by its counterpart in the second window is 2.02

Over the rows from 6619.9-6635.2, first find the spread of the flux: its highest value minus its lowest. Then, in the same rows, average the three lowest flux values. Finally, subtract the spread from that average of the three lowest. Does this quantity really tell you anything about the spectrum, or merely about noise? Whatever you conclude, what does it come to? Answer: 9.3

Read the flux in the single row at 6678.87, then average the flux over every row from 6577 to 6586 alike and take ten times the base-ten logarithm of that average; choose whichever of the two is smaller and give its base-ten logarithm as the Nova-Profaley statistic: 0.995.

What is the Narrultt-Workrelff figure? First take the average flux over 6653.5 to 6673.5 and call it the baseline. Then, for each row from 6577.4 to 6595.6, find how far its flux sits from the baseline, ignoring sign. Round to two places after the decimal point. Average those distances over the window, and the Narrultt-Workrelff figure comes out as 0.51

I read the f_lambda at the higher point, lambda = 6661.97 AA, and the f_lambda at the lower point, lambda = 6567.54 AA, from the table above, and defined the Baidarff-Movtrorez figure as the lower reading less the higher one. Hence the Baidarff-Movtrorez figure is 1.4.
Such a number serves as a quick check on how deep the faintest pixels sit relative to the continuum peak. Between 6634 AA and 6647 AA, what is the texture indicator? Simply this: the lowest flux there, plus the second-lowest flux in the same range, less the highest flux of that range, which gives 8.5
